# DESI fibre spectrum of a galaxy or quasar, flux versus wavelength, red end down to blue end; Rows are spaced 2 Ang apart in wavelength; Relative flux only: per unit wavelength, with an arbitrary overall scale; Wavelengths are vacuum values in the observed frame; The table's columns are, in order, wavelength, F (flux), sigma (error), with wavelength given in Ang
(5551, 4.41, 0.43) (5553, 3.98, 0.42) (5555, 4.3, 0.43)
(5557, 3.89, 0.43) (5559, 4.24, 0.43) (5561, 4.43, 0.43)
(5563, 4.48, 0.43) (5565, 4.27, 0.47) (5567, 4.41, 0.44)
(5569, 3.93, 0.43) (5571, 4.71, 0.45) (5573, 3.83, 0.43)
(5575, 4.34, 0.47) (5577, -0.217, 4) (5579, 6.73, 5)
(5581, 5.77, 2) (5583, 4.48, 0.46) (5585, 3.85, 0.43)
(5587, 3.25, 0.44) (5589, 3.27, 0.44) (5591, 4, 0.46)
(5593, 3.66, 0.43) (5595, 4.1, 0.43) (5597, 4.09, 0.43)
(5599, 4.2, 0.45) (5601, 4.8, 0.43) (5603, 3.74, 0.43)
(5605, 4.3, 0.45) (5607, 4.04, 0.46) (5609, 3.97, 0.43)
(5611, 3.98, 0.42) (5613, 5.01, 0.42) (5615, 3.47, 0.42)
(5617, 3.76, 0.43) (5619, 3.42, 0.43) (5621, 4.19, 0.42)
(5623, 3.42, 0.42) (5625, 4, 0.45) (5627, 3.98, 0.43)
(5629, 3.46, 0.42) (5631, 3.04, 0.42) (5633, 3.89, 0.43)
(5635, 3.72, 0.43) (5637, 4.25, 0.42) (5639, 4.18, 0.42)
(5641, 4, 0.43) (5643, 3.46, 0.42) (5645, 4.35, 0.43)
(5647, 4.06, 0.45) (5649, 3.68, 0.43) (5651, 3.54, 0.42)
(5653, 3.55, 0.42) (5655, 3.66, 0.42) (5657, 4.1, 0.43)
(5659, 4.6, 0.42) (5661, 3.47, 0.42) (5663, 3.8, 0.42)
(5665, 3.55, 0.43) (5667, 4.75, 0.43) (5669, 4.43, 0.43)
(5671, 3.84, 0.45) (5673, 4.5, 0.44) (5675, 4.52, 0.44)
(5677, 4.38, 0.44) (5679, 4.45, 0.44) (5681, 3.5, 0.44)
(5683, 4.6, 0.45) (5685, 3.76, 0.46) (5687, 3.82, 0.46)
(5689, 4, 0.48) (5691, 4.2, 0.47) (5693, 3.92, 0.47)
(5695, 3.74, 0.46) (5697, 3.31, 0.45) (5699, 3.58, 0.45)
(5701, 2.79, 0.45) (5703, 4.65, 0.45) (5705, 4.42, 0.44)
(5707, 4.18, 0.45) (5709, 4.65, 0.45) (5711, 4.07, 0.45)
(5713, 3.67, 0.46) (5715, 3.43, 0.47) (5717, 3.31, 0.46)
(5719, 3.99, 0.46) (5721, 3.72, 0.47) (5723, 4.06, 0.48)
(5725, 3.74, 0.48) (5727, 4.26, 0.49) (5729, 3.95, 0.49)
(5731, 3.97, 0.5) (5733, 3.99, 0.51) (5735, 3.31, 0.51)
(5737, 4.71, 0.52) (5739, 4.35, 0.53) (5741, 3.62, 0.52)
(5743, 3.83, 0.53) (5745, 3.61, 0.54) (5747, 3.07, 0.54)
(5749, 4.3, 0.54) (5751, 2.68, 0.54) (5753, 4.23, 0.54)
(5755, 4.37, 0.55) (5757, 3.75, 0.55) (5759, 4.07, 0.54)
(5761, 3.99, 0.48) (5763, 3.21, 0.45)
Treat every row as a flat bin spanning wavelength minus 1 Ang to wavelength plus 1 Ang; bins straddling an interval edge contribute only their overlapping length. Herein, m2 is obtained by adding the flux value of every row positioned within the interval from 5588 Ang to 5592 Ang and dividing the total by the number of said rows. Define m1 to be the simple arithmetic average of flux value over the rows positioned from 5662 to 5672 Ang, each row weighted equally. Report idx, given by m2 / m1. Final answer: 0.89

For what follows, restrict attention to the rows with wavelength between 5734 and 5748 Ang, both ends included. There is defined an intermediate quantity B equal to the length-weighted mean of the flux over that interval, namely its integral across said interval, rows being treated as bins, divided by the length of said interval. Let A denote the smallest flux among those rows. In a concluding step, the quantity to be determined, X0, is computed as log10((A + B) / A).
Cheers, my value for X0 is 0.35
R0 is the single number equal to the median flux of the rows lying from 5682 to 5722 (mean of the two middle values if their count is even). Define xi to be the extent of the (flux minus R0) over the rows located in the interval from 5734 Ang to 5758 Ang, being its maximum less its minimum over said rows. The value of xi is 2.0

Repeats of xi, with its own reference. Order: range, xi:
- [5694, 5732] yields 1.9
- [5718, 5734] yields 0.5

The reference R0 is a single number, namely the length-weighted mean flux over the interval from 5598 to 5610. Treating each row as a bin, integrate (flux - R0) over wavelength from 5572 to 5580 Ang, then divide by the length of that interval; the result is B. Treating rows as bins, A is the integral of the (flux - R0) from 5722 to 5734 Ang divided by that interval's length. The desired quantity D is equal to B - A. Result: -0.3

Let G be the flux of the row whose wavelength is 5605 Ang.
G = 4.3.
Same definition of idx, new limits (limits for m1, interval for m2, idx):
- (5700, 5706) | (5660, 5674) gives 1.02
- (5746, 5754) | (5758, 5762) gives 1.13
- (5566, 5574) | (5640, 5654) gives 0.90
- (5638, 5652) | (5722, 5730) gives 1.03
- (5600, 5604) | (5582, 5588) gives 0.90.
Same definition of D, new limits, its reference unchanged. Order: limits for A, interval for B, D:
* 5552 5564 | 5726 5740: -0.1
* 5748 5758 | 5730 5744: 0.1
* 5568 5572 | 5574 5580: -0.7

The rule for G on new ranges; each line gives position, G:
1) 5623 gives 3.42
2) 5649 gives 3.68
